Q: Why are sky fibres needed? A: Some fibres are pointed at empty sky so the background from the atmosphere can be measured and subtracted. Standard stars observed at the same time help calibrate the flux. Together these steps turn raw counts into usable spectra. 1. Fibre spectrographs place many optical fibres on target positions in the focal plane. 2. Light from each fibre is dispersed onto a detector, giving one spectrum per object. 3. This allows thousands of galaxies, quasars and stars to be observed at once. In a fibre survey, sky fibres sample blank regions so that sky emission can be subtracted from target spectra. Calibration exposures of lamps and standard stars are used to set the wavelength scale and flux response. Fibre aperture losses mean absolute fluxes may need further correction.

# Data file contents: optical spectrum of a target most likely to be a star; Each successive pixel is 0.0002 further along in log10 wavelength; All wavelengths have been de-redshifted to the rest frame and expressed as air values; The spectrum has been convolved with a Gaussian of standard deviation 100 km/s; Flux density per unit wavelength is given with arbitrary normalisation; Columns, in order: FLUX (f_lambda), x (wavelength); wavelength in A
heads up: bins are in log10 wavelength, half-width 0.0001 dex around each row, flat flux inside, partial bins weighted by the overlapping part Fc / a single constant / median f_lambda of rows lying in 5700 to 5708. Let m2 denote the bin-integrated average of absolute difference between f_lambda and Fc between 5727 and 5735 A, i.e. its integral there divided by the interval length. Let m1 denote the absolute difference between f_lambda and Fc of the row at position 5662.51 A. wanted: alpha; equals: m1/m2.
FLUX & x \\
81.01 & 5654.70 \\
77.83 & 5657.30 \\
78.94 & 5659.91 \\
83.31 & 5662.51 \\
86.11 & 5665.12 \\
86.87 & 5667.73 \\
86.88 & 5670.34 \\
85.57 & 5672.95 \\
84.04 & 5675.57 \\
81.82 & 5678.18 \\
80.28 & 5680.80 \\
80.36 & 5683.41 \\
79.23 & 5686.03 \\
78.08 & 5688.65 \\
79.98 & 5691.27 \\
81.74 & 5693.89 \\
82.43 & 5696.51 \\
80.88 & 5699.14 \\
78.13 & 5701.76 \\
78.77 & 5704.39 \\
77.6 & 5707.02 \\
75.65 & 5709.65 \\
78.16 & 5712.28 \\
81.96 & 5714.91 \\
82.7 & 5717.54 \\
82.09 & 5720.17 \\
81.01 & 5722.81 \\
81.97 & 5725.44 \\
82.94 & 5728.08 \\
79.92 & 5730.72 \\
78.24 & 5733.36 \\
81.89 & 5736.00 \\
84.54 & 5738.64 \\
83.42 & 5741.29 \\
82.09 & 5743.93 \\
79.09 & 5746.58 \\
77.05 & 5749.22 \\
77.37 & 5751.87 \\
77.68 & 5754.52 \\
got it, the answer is 2.3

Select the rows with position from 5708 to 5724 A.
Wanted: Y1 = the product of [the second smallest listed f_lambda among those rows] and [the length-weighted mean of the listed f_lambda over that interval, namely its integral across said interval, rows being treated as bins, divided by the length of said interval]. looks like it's 6269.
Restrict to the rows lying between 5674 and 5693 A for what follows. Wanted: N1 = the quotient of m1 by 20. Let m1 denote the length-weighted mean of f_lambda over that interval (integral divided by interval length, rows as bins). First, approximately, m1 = 80.6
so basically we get 4.03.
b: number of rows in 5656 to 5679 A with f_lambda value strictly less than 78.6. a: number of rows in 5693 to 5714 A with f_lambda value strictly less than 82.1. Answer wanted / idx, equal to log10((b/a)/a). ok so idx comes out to -1.7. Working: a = 7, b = 1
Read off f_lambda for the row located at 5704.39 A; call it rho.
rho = 78.77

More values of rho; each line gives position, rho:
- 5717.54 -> 82.7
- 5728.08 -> 82.94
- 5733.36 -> 78.24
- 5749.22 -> 77.05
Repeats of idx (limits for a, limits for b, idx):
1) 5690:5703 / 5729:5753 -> -0.7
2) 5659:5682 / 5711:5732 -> -1.0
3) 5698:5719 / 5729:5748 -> -1.7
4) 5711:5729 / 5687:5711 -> -0.8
